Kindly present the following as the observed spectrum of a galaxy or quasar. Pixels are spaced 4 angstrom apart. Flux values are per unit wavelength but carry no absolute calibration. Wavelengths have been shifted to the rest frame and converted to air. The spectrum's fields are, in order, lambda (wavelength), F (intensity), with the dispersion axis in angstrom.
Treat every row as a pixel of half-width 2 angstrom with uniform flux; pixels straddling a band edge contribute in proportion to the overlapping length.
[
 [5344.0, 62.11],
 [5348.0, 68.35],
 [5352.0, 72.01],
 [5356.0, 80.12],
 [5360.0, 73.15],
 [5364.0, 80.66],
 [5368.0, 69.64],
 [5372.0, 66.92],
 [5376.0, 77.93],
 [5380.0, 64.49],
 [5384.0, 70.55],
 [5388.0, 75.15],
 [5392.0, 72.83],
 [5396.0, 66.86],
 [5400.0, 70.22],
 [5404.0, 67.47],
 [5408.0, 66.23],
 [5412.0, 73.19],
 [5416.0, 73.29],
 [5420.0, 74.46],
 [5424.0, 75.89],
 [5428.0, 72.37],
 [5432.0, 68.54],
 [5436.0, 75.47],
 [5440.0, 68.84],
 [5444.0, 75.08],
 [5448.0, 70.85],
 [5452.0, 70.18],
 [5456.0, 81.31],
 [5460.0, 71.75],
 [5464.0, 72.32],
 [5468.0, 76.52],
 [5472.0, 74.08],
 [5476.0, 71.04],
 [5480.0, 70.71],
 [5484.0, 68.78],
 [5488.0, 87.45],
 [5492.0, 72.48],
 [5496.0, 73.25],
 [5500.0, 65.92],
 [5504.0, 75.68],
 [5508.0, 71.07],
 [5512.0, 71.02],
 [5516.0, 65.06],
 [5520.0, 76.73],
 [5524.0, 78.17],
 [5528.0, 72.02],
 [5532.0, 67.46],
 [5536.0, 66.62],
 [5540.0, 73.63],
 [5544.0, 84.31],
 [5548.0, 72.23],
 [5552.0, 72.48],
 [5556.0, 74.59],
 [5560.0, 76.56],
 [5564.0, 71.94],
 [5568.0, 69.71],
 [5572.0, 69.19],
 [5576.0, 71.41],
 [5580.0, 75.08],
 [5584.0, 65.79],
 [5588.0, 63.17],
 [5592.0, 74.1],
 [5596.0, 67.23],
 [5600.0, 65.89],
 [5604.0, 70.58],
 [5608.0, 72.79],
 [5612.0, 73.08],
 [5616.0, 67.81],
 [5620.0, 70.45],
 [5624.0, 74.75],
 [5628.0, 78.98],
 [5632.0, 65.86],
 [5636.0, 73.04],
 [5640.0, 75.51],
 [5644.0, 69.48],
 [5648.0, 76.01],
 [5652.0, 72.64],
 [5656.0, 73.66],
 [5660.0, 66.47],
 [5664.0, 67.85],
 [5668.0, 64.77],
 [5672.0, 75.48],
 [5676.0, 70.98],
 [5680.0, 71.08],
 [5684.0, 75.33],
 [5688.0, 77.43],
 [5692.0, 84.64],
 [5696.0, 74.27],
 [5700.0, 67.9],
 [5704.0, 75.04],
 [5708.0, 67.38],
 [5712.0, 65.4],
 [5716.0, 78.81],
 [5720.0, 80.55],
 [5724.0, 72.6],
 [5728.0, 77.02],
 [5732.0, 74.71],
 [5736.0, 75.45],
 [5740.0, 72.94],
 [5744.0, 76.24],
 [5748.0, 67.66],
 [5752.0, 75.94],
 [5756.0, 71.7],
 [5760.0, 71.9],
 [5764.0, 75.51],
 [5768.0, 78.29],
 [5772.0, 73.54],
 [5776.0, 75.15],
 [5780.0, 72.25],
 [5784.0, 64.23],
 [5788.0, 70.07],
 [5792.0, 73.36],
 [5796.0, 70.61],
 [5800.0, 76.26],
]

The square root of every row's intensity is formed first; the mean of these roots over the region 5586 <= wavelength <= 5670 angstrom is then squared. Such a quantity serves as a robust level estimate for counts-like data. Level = 70.6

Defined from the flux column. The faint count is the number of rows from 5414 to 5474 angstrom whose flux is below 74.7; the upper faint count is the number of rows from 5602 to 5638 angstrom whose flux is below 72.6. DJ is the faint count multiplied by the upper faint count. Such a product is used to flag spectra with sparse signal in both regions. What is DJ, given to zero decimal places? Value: 40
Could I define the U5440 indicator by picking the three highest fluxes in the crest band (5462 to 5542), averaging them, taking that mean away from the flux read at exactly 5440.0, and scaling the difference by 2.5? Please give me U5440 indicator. -30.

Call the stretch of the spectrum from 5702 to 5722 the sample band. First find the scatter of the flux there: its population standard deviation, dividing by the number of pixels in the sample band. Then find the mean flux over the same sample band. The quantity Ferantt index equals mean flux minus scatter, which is 67.4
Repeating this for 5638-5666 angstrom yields 68.2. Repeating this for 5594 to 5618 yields 66.8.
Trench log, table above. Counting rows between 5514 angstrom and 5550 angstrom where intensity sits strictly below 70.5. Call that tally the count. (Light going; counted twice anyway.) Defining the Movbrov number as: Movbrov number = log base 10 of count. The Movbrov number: 0.48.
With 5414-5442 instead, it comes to 0.30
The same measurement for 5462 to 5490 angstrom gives 0.00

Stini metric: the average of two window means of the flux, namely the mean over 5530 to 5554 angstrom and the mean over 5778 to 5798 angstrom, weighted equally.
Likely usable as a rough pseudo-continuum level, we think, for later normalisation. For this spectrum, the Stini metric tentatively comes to 71.4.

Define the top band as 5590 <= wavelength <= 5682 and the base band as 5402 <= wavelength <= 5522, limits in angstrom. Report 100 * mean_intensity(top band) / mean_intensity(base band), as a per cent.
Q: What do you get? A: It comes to 98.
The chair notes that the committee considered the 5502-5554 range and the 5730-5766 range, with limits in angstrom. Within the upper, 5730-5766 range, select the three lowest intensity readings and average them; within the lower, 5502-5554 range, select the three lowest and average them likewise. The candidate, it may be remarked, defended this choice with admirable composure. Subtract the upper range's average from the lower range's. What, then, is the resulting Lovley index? -4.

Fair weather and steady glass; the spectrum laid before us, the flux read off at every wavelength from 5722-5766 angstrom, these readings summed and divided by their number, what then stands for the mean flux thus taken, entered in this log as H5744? 73.8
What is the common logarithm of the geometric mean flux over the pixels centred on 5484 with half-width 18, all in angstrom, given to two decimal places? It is 1.86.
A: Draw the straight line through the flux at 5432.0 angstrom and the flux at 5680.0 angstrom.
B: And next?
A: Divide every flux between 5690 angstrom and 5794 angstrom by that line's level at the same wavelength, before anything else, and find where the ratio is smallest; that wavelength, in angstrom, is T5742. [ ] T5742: 5784.0 angstrom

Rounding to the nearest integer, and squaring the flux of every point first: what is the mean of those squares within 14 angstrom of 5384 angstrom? 5016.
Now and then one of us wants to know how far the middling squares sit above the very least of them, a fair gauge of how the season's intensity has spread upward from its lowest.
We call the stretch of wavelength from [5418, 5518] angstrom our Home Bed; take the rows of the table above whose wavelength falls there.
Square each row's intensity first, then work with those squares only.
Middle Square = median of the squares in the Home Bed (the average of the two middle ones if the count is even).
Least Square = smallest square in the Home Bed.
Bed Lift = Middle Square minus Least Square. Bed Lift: 997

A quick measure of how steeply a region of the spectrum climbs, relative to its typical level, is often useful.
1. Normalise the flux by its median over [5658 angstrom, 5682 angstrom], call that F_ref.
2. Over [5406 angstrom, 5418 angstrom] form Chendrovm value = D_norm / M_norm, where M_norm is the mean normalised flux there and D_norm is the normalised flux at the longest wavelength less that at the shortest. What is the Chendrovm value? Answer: 0.10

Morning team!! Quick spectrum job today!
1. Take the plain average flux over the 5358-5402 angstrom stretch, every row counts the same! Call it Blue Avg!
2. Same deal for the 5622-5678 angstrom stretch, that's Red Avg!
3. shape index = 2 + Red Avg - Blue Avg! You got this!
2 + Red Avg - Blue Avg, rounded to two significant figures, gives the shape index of 2.1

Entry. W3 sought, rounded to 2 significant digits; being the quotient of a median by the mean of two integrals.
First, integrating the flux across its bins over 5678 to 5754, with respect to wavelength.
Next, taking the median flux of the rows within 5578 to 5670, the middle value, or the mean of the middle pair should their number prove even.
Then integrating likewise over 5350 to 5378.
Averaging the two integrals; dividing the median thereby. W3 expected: 0.018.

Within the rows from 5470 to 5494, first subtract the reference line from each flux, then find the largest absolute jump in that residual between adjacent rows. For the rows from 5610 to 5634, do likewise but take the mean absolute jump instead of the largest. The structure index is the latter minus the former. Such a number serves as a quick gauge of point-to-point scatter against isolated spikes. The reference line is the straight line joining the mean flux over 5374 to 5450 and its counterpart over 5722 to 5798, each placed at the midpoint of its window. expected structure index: -13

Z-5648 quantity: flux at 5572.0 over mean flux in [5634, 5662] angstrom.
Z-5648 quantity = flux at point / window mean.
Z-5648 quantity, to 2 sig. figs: 0.96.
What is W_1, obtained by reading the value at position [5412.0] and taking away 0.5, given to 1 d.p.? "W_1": 72.7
